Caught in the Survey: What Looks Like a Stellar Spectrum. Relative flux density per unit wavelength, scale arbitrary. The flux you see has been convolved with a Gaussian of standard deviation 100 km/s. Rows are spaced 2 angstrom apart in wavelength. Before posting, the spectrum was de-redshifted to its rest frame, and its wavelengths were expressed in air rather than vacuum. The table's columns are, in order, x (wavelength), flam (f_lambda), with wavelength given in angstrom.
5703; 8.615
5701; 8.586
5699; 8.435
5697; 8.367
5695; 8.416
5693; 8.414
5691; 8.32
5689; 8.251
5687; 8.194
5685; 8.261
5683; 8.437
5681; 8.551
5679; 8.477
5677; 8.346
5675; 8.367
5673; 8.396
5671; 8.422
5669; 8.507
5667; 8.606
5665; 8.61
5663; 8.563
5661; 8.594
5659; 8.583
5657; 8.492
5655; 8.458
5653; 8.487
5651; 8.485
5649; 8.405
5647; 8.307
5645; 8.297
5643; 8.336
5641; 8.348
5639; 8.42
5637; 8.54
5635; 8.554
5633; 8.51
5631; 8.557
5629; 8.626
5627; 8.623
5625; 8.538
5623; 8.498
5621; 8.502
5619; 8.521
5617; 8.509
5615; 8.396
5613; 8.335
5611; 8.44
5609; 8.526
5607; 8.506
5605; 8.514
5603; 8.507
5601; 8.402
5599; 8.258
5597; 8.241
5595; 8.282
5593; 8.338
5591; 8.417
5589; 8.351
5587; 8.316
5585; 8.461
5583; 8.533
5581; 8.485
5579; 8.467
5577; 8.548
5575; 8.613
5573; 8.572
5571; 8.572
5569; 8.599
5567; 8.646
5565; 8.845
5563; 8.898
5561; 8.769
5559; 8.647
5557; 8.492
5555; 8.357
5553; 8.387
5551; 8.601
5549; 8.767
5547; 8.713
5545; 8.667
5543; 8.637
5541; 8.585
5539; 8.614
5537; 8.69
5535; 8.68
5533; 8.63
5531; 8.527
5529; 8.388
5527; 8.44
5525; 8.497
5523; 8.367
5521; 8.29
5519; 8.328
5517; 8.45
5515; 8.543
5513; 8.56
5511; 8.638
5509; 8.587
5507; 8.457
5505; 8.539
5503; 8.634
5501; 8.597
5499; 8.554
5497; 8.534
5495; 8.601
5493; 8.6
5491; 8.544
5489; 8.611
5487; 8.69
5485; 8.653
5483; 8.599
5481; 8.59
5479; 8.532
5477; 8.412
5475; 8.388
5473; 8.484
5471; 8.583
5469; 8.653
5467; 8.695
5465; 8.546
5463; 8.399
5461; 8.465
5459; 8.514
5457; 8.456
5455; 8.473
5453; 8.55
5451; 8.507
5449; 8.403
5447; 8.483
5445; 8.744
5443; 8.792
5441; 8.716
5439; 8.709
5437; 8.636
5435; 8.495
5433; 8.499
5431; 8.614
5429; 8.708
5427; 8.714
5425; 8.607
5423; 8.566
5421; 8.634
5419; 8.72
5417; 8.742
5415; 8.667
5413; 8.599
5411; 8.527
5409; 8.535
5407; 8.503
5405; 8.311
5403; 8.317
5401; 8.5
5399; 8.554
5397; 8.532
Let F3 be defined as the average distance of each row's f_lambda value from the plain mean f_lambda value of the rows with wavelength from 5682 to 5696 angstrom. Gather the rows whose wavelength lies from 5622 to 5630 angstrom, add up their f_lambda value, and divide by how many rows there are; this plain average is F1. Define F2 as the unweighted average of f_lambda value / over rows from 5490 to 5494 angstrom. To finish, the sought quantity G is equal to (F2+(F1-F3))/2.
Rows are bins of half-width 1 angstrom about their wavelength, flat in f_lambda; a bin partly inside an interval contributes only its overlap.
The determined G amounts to 8.531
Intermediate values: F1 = 8.57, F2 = 8.57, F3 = 0.08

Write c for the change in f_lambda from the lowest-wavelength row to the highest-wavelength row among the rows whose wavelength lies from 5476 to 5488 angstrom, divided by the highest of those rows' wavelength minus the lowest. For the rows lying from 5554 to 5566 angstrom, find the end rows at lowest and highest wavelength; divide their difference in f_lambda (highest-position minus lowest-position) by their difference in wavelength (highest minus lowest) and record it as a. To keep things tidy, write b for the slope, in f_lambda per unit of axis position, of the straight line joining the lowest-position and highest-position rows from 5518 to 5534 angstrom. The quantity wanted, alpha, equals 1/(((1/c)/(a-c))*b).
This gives 0.027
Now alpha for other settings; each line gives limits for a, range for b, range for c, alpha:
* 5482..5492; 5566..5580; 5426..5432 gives 0.030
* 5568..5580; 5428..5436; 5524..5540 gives 0.005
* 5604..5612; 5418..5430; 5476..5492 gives 0.171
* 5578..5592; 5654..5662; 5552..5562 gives -0.109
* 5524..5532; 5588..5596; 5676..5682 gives 0.206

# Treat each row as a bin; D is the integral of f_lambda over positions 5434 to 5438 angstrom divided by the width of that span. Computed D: 8.57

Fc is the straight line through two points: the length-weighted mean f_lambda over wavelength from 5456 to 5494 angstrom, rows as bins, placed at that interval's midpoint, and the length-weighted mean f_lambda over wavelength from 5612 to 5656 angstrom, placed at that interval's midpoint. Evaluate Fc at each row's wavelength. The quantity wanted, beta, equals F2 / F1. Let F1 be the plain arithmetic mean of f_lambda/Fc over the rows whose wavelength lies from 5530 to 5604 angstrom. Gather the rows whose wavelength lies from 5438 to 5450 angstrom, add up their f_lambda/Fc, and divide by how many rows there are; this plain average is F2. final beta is 1.00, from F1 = 1.005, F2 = 1.01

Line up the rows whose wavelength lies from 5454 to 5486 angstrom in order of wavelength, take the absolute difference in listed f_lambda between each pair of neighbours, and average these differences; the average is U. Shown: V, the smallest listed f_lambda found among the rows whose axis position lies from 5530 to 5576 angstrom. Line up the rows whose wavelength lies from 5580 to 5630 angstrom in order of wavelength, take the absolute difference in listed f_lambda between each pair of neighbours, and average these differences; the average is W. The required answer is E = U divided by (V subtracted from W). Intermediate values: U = 0.071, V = 8.357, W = 0.0571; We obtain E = -0.0085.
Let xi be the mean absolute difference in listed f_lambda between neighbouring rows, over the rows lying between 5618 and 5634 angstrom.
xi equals 0.04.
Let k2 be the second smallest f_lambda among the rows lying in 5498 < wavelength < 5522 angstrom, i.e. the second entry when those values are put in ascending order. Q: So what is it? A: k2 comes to 8.328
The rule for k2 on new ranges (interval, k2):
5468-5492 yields 8.412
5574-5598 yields 8.282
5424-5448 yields 8.495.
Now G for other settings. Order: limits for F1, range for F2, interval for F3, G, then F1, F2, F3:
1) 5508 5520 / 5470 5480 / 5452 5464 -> 8.480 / 8.52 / 8.48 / 0.04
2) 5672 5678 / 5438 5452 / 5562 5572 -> 8.432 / 8.37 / 8.62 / 0.13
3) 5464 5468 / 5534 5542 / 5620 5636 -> 8.612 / 8.62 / 8.64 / 0.04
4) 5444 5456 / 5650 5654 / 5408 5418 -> 8.470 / 8.53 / 8.49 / 0.07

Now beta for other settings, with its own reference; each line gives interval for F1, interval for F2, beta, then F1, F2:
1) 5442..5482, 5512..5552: 1.01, 0.998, 1.00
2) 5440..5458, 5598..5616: 0.99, 1.001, 0.99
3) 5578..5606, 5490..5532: 1.01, 0.989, 1.00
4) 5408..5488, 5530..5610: 1.00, 1.002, 1.00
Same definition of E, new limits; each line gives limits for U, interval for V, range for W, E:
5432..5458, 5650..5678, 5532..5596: -0.0094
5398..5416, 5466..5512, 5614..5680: -0.0092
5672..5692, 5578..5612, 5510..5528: -0.0100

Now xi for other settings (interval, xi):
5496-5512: 0.07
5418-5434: 0.07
